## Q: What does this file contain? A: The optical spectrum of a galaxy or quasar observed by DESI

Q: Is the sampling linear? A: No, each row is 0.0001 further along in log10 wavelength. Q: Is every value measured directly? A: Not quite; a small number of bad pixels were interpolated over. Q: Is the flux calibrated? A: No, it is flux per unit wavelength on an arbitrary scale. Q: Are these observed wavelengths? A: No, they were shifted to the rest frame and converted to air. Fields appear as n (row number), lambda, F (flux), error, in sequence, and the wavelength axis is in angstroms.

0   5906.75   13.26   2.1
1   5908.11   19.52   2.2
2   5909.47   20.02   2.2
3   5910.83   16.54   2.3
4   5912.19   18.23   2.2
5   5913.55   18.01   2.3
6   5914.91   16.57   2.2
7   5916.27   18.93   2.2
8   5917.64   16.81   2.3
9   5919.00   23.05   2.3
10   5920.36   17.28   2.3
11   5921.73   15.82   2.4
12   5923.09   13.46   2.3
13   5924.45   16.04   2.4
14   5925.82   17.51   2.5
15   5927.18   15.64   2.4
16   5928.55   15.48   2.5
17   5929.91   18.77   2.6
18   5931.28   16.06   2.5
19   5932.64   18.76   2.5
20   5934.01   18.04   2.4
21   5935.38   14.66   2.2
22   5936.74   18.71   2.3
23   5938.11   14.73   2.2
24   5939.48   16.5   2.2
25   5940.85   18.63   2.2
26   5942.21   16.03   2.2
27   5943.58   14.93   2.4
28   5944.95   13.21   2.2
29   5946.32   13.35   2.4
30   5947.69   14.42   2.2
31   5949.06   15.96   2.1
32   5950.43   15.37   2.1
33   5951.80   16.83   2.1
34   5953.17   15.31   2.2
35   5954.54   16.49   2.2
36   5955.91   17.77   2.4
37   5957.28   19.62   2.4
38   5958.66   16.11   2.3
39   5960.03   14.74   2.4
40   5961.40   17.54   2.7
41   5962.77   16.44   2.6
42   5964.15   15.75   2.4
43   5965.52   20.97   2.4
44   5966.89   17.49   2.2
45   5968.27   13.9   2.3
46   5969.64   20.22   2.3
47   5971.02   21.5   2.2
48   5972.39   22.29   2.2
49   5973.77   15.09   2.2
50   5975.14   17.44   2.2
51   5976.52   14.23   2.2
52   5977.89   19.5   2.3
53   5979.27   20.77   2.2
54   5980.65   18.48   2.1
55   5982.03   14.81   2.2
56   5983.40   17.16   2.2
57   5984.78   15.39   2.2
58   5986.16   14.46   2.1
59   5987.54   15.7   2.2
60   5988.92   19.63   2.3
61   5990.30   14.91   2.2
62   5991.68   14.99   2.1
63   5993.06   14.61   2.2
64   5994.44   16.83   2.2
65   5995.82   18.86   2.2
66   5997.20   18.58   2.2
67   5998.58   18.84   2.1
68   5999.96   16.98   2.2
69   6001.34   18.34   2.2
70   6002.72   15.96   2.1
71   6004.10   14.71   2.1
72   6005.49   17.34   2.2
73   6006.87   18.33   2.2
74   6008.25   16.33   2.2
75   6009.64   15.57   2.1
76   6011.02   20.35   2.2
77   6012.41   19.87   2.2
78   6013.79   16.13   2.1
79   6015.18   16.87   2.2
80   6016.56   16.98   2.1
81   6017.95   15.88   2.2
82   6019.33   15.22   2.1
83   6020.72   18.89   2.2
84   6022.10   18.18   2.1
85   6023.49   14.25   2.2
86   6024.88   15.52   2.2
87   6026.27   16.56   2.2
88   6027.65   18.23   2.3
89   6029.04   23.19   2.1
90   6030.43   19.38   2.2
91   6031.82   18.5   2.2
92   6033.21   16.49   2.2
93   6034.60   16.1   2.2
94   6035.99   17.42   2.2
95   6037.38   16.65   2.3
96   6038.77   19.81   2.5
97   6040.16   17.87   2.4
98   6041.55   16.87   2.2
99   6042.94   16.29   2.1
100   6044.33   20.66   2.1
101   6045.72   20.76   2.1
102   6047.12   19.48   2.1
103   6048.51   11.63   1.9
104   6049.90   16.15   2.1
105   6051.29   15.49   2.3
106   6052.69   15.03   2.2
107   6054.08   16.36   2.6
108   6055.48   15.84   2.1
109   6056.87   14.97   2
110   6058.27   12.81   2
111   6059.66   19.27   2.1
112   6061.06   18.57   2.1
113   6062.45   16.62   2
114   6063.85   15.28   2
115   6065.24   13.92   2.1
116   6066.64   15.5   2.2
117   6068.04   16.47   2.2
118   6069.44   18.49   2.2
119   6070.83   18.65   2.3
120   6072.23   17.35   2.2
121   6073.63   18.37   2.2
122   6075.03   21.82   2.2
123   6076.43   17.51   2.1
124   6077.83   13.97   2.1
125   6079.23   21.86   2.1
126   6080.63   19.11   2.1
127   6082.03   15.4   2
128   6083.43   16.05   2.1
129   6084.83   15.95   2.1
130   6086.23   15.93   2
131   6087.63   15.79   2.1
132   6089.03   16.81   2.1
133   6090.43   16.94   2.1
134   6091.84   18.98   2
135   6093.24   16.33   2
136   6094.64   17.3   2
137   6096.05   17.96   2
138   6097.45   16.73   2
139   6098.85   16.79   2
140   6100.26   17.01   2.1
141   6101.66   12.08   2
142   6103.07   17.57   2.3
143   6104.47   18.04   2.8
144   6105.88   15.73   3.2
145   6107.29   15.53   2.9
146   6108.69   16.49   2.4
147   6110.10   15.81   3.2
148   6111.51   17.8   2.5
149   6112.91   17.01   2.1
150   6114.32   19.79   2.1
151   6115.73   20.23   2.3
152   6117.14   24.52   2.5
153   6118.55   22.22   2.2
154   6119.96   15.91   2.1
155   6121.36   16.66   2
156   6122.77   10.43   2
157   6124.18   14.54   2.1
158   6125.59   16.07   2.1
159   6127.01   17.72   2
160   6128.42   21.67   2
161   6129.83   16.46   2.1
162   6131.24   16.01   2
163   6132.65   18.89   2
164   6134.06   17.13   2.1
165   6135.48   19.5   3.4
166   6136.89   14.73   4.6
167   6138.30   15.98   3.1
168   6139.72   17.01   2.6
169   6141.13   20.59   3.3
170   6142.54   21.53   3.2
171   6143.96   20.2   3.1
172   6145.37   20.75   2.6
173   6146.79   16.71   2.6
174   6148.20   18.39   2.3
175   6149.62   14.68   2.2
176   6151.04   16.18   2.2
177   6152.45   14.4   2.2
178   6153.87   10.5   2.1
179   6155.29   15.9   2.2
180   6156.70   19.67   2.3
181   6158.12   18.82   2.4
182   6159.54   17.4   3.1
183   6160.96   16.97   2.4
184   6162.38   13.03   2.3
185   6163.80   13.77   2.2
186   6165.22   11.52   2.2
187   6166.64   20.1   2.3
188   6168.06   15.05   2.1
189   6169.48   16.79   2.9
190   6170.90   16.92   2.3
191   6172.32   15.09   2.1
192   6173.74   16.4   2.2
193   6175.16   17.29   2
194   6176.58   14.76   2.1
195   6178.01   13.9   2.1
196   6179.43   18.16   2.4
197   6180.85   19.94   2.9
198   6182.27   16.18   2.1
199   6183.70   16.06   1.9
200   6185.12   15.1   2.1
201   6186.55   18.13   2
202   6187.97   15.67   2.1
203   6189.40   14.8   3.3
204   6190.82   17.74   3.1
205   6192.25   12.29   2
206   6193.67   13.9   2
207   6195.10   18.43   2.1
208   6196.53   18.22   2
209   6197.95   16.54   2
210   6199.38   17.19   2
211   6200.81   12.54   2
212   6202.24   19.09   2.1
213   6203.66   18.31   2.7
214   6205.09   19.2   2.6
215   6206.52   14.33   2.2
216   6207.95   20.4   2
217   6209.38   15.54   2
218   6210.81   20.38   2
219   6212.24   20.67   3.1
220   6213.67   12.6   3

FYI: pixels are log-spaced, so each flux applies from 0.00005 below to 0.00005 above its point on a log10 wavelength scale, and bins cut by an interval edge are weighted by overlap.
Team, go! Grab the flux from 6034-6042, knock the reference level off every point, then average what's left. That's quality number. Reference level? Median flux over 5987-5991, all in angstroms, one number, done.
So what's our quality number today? 1.8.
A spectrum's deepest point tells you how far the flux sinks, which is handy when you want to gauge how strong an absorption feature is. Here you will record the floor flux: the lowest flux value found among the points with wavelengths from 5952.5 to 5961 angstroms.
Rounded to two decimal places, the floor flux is 14.74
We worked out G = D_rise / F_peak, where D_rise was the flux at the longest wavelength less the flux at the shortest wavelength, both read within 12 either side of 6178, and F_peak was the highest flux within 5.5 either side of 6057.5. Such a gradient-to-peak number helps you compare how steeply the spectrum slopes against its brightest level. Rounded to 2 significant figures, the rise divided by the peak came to -0.28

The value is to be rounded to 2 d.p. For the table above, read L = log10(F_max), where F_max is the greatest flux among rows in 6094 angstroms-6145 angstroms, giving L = 1.39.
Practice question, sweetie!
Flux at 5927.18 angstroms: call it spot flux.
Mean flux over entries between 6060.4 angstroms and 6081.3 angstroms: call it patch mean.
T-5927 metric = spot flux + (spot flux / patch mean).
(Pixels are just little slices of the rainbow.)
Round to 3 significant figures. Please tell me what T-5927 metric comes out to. 16.5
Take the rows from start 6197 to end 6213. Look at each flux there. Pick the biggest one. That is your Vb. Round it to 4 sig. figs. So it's 20.67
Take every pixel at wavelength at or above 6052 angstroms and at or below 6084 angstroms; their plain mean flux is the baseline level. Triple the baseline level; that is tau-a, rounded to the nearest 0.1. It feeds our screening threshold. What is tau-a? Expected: 50.8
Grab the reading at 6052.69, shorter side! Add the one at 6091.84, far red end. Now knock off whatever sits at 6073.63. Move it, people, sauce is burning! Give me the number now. 15.6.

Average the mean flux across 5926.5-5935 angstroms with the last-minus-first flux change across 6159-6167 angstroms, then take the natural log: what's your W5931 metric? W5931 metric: 2.29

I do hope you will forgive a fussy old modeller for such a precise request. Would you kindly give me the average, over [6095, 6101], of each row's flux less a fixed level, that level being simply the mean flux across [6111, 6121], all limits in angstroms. -2.5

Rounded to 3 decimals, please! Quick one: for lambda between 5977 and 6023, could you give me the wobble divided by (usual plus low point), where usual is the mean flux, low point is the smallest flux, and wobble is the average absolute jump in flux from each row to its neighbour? 0.056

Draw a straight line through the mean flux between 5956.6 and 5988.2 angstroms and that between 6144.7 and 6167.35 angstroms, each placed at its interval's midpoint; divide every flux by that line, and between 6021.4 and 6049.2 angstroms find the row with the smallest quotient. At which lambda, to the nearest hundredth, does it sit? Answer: 6048.51 angstroms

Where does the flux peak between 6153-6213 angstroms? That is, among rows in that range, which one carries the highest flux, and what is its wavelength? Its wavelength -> 6212.24 angstroms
